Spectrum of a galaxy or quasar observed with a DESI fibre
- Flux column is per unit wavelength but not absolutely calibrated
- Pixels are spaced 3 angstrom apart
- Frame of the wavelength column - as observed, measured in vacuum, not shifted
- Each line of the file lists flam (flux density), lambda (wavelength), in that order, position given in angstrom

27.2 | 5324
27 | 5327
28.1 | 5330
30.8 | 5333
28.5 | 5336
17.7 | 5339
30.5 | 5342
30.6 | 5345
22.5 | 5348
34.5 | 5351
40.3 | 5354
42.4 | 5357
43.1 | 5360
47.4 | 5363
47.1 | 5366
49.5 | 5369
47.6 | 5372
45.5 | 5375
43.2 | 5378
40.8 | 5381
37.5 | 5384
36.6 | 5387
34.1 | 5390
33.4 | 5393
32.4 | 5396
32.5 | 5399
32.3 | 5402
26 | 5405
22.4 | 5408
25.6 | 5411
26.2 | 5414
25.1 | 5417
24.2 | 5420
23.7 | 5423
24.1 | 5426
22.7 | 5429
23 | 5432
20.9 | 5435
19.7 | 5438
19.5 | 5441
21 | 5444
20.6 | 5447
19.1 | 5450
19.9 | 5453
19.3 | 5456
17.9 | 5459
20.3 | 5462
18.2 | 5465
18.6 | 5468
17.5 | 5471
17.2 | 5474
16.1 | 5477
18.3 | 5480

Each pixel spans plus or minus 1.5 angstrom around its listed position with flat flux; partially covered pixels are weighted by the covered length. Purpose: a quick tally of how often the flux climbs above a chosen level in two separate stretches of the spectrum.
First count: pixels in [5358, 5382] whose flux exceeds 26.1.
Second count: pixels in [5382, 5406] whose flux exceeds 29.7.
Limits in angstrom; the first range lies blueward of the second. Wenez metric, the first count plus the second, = 15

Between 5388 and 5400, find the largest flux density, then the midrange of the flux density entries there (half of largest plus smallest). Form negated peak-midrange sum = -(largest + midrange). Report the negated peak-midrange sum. -67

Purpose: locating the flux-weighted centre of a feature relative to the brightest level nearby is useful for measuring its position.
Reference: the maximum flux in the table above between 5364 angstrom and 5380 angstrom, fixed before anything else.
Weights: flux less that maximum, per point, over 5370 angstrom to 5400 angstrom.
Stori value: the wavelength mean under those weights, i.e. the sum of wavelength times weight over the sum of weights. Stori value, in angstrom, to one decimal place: 5389.5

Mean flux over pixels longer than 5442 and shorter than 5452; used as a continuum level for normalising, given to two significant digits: 20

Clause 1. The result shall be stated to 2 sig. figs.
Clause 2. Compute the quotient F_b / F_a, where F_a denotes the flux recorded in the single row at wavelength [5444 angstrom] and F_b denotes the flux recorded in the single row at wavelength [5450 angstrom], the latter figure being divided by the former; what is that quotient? 0.91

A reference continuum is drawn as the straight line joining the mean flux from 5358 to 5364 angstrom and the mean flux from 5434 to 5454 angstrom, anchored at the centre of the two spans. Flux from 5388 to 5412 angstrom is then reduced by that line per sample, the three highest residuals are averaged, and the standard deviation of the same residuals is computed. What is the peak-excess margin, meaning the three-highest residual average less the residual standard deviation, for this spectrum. -4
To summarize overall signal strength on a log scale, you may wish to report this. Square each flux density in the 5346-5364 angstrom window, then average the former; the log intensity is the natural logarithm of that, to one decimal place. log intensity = 7.3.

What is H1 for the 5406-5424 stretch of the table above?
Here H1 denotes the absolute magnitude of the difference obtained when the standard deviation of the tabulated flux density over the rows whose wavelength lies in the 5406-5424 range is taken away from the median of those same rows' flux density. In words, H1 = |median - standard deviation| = 23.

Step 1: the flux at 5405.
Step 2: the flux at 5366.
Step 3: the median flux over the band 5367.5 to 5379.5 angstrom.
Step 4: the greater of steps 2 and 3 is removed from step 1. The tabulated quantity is -21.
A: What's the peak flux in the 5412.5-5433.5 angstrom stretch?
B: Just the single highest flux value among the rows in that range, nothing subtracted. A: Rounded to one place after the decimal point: 26.2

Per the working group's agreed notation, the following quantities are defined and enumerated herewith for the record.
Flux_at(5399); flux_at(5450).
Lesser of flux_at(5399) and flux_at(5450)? 19.1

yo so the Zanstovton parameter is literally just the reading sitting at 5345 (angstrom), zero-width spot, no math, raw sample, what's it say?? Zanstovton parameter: 30.6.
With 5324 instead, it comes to 27.2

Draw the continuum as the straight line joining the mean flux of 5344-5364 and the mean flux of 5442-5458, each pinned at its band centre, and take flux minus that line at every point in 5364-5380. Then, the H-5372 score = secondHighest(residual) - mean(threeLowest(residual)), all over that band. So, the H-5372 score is 2.2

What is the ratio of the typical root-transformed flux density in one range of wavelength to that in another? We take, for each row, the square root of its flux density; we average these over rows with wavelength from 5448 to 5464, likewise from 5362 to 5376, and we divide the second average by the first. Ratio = 1.57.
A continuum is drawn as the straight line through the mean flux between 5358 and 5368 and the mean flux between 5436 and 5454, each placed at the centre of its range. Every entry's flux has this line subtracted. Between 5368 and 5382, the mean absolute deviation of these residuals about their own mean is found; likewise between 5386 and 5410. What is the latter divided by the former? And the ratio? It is 1.37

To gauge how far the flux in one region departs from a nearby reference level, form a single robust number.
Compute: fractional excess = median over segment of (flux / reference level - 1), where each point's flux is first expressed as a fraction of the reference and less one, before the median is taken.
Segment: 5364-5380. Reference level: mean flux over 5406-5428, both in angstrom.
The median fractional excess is 0.9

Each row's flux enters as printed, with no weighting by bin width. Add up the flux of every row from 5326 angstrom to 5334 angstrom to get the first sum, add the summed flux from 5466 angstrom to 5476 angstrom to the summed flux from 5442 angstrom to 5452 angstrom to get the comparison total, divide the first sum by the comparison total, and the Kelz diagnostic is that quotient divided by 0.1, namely 7.5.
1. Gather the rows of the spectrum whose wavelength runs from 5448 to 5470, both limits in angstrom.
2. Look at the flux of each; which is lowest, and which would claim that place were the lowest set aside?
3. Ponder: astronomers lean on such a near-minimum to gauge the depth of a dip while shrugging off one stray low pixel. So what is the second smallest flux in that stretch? 18.2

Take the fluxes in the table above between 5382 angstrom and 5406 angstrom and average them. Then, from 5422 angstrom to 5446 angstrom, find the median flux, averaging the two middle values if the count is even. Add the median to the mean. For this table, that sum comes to 55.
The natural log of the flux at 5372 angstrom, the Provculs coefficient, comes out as 3.9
